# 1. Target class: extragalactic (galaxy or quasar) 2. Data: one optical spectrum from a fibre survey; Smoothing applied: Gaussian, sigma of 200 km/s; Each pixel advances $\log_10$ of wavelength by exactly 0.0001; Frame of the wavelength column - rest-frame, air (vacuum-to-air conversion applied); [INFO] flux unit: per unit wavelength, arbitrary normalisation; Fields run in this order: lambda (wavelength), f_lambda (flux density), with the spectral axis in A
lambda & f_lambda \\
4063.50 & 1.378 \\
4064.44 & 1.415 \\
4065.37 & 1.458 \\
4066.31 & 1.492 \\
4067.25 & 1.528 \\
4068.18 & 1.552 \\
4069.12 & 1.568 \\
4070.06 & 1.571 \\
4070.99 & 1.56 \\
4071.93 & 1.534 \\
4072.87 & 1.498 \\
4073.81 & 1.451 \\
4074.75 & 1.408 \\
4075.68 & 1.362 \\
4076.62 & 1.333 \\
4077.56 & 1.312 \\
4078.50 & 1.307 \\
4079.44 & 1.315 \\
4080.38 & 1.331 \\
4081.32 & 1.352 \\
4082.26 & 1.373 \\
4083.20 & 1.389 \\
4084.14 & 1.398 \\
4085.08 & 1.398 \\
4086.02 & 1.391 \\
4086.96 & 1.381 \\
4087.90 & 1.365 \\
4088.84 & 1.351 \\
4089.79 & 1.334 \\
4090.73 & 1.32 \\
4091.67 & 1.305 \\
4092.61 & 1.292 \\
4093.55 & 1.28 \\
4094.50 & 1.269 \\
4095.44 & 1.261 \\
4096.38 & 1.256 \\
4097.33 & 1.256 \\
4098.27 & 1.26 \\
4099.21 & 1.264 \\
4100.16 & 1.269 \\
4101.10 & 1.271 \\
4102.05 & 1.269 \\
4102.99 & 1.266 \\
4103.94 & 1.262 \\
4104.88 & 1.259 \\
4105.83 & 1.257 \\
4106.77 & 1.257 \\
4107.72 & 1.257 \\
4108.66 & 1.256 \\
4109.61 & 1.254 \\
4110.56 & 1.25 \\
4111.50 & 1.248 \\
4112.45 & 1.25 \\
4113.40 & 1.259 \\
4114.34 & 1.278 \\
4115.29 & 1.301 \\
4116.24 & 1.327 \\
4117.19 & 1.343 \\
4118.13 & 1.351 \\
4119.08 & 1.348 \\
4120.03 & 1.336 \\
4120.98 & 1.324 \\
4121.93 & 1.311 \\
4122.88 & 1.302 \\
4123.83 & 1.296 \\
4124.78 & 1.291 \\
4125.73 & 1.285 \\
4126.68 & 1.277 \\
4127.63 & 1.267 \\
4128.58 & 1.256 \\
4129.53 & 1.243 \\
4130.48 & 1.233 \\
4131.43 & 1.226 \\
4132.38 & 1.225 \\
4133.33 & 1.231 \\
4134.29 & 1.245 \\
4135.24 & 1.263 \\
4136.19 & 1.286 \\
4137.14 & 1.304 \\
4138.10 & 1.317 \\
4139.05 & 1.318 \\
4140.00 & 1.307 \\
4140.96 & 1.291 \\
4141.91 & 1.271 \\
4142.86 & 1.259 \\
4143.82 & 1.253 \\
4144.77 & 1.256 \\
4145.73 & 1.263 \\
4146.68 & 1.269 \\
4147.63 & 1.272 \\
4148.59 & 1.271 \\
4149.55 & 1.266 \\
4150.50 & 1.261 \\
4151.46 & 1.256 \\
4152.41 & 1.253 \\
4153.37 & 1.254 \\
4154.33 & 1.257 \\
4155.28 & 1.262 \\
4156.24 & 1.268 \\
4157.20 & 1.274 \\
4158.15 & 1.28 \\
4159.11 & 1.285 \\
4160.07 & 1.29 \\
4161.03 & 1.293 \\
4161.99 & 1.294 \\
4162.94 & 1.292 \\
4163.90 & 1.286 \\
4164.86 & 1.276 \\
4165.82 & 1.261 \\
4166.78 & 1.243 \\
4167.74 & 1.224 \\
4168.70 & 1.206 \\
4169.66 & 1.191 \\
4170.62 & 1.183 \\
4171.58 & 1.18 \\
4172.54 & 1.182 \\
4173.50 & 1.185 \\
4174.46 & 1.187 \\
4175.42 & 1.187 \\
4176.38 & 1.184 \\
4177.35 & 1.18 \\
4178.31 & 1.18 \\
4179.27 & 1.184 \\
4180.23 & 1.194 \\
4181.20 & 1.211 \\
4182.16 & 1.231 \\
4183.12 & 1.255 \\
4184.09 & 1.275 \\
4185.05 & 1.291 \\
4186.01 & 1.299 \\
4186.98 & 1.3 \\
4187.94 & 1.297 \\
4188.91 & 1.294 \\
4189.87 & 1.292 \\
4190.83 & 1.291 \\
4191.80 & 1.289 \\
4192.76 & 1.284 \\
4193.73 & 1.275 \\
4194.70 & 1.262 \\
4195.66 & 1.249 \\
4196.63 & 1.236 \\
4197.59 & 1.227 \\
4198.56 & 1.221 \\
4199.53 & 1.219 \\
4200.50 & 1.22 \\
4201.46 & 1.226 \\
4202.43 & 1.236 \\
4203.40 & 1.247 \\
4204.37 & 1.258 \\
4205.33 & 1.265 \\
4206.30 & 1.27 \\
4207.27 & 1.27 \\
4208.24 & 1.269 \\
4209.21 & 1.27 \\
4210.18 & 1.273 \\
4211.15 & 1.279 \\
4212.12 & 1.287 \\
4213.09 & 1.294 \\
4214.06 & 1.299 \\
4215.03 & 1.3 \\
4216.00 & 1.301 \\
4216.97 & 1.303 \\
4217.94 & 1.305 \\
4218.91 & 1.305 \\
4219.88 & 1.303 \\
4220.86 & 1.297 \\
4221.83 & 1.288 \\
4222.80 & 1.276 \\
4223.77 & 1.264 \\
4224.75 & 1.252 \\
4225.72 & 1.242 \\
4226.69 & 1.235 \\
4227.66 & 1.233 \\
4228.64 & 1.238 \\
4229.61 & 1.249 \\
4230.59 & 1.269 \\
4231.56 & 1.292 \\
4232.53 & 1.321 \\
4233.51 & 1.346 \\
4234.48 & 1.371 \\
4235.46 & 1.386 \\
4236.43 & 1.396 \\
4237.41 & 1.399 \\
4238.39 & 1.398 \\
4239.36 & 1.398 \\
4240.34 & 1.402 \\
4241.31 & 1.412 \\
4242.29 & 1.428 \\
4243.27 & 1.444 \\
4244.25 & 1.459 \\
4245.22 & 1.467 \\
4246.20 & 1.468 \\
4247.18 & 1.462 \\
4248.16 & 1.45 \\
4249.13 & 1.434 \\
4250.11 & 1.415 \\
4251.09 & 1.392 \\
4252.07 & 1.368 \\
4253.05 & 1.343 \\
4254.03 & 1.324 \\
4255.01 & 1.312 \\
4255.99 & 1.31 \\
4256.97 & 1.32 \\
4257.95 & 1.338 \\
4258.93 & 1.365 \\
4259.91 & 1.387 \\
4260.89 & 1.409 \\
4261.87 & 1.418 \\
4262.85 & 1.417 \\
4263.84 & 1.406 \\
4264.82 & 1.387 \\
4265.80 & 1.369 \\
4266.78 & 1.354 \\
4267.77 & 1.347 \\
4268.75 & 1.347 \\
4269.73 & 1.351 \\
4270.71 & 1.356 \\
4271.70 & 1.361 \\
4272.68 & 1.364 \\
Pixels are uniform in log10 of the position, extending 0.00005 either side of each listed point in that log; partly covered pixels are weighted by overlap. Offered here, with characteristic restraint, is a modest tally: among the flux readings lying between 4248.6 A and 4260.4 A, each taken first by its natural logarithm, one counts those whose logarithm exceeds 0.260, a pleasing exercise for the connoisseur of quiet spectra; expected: 12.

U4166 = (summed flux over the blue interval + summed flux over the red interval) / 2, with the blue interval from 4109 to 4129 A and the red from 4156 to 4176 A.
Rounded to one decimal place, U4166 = 26.6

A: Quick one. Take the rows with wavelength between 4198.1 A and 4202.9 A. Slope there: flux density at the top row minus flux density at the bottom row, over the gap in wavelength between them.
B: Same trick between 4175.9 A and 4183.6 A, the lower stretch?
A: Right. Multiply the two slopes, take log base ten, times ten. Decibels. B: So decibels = -43.9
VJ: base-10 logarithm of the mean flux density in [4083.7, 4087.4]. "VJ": 0.144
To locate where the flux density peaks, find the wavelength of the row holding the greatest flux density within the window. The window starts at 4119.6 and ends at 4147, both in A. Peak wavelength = 4120.03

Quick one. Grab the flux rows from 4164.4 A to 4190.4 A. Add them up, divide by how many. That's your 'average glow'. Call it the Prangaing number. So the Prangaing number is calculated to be 1.229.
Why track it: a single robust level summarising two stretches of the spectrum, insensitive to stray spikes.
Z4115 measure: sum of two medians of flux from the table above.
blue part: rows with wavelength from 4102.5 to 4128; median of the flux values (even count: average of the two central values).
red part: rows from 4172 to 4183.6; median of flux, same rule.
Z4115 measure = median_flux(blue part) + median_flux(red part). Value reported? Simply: 2.463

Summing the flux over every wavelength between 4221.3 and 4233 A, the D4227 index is 15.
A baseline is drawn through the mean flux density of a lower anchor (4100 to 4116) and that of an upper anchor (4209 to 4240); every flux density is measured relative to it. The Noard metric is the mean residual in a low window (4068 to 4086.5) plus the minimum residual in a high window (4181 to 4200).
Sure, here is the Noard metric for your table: 0.09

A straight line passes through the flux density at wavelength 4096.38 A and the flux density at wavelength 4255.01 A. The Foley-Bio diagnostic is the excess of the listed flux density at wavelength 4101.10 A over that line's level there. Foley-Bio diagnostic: 0.013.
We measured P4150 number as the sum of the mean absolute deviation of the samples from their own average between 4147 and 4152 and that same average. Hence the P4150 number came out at 1.27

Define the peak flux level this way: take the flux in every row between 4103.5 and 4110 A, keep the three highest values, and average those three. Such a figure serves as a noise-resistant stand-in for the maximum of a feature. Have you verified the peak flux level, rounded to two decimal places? 1.26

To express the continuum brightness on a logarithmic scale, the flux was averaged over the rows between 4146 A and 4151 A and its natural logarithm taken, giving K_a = 0.237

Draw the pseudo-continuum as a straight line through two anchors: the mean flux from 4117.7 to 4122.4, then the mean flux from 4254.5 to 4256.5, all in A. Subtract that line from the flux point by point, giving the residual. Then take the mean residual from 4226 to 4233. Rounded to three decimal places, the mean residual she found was -0.053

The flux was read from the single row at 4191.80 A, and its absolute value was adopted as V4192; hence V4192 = 1.289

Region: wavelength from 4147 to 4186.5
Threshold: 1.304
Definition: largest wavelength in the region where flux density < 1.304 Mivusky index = 4186.01 A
